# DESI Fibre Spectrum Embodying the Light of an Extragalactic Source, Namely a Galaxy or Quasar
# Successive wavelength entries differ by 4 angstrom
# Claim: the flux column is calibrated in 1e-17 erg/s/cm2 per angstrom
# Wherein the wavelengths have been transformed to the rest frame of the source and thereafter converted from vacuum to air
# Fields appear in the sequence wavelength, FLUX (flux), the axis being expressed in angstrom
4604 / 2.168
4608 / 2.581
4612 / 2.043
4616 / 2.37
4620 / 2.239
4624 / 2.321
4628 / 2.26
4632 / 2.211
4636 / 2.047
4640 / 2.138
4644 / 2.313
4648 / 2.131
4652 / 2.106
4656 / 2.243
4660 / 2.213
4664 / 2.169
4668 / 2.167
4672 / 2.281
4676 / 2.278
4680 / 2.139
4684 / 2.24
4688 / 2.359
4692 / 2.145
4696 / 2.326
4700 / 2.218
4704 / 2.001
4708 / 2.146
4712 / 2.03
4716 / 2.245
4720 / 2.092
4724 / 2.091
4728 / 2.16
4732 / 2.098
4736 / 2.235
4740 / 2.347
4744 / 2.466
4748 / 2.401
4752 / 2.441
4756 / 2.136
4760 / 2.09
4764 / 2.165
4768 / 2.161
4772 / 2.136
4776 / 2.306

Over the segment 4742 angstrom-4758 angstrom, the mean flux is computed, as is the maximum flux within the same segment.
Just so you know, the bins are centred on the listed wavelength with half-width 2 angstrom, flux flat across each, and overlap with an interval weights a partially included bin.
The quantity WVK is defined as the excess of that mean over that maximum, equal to -0.105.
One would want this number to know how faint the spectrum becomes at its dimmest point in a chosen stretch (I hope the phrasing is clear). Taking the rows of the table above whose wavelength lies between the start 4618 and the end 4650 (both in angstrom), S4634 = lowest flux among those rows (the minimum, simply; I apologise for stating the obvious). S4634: 2.047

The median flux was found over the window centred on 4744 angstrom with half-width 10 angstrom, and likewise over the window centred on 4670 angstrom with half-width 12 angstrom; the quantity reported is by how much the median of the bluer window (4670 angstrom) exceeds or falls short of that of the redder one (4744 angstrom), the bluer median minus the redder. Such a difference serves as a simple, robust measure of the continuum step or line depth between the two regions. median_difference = -0.21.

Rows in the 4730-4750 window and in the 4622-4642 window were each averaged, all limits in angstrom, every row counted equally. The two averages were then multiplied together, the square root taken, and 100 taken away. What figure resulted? -97.75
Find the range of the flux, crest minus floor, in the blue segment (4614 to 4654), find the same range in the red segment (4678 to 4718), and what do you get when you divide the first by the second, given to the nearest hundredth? 0.90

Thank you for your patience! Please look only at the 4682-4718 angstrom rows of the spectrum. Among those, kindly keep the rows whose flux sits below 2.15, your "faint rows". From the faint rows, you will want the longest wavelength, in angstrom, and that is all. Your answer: 4712 angstrom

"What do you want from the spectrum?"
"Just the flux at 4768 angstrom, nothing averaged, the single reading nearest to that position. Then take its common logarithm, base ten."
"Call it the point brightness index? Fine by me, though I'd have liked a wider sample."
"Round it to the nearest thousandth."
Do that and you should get 0.335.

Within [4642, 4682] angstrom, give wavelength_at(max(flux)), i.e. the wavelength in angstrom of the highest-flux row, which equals 4644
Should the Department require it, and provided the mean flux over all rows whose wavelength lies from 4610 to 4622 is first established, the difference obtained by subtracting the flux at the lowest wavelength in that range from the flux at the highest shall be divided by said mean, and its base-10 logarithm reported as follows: -1.05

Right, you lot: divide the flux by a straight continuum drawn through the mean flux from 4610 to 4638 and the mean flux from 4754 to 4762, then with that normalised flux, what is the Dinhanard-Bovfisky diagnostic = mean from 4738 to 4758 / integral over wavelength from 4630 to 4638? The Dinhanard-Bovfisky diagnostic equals 0.14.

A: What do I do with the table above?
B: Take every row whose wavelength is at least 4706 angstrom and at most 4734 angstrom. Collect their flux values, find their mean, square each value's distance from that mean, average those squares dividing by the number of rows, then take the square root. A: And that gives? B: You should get 0.06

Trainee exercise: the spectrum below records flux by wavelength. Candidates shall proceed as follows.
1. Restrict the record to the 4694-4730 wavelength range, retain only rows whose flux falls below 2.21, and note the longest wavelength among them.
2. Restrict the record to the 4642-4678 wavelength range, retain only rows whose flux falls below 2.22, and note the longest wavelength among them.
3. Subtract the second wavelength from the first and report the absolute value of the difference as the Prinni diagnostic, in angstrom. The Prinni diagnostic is 60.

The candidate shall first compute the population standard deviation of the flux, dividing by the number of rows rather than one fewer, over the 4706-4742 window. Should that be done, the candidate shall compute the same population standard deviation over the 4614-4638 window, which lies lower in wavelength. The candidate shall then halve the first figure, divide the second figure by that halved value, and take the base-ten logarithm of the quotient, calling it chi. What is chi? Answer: 0.34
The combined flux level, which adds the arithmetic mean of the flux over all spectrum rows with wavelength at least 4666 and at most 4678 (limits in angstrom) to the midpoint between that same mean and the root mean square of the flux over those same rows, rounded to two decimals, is 4.48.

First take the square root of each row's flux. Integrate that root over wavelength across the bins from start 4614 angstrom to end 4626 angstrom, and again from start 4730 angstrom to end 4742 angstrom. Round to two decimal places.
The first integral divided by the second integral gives 1.02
